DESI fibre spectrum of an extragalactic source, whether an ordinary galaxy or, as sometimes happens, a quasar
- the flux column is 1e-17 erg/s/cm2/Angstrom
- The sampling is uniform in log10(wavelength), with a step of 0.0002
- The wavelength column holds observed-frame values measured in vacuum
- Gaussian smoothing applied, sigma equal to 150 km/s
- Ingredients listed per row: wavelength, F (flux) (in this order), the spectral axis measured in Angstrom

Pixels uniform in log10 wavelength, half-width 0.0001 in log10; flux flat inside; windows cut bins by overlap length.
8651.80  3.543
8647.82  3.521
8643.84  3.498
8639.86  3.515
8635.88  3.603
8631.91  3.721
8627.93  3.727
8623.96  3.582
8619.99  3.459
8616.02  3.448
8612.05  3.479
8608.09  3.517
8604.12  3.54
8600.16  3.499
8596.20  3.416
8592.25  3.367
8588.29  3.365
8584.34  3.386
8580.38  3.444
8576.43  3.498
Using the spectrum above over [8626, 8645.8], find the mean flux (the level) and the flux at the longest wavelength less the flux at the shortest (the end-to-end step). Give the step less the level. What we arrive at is -3.84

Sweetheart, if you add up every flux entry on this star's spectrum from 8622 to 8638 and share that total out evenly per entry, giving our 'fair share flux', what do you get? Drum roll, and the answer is 3.66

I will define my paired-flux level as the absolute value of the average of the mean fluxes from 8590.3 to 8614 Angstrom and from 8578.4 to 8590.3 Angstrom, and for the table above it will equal 3.43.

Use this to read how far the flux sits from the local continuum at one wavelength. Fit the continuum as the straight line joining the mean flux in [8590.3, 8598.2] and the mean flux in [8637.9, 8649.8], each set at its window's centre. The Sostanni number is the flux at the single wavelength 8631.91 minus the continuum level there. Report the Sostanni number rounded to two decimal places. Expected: 0.24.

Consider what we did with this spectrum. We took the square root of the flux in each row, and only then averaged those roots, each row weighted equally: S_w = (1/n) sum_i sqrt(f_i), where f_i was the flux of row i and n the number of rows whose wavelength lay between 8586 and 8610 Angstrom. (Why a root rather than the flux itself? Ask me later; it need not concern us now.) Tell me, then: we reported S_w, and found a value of 1.857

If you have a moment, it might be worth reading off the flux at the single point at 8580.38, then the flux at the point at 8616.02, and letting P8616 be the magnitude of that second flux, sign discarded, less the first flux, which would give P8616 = 0.00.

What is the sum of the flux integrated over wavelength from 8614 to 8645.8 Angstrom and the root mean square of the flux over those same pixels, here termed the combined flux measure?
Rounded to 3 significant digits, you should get 117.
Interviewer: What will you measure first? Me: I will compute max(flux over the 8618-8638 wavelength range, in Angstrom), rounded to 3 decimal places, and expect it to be 3.727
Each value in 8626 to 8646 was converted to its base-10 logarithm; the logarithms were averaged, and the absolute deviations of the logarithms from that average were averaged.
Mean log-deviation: 0.011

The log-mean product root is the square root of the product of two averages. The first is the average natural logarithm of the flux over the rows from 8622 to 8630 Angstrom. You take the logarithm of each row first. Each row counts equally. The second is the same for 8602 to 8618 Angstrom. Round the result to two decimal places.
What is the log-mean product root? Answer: 1.27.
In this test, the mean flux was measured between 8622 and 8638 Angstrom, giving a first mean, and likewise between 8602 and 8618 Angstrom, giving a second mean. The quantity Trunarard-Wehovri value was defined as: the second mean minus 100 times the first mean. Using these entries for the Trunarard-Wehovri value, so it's -362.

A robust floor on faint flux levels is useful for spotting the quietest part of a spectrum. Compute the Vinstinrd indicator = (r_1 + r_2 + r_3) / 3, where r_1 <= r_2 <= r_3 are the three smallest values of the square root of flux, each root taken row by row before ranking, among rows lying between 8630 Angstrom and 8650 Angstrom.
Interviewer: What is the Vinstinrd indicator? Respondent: 1.87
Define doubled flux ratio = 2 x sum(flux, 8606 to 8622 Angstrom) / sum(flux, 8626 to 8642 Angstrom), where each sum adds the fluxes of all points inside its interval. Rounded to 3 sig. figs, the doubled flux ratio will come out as 1.91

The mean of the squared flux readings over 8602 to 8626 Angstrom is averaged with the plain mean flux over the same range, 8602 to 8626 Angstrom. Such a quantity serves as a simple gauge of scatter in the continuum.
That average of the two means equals 7.89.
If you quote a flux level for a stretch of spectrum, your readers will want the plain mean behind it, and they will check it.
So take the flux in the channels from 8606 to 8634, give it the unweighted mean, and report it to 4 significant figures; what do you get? 3.562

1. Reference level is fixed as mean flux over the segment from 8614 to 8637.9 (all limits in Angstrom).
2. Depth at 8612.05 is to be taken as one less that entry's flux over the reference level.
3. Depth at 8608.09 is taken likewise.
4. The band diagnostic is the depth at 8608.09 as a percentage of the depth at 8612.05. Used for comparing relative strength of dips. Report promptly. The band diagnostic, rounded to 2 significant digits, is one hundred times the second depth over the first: 66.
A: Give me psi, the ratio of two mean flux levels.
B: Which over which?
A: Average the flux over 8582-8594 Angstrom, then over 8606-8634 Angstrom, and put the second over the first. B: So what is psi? 1.06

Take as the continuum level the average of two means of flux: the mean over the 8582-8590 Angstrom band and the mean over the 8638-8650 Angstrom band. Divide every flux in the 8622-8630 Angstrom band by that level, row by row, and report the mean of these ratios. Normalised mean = 1.061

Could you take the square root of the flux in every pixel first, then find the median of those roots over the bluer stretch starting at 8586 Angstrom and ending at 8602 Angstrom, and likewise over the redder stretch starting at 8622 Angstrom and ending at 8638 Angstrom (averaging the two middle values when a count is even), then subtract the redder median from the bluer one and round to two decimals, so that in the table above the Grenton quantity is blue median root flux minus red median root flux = -0.07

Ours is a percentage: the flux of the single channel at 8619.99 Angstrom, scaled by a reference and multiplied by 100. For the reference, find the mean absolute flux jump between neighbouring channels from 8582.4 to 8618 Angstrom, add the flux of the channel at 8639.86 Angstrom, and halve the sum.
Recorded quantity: 194.8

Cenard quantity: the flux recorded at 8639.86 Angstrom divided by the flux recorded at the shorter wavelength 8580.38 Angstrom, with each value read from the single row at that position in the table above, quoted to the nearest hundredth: 1.02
